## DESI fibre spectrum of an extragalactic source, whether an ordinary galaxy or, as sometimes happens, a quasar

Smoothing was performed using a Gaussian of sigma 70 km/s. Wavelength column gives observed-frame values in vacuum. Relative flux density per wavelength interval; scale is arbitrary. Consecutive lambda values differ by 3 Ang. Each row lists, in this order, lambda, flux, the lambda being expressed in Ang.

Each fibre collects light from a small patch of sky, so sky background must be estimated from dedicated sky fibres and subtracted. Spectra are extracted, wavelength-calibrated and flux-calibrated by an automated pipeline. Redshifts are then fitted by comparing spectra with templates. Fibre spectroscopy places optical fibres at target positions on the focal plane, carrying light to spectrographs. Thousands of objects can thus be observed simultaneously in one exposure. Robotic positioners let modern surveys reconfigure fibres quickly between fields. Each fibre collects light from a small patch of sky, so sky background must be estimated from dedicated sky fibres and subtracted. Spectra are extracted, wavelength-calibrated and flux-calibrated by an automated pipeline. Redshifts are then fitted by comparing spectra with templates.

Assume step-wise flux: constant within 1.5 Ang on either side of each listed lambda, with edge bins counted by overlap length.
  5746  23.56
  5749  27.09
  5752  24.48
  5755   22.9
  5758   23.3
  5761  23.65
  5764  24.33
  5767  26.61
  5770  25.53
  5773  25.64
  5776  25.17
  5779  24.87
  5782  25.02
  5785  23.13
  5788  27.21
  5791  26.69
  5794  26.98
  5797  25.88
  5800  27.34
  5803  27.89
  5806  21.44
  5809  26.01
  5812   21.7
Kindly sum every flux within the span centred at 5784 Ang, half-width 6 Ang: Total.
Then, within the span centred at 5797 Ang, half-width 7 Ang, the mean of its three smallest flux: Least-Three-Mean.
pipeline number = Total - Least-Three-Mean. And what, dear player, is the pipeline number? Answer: 74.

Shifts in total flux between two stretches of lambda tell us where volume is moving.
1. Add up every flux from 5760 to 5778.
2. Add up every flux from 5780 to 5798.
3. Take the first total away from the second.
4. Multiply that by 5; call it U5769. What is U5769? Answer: 20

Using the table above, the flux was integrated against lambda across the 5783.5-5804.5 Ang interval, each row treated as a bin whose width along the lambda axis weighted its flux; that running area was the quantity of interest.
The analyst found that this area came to 555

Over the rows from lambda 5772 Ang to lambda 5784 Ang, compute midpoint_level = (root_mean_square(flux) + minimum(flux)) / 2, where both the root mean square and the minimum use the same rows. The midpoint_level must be 25.0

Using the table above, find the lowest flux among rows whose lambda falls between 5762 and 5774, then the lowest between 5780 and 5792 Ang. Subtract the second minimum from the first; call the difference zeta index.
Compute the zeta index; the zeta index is 1.2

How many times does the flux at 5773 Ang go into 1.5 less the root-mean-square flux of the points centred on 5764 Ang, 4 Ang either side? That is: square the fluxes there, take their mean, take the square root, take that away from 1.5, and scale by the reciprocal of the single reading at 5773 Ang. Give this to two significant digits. -0.91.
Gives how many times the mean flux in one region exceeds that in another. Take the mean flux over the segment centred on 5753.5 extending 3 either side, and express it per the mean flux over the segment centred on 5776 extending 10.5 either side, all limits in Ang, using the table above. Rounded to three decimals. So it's 0.942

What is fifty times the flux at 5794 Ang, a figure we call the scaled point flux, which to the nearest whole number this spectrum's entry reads 1349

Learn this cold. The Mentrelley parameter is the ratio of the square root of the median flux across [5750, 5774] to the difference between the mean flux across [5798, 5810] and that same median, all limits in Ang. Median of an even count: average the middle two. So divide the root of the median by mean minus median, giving 3.9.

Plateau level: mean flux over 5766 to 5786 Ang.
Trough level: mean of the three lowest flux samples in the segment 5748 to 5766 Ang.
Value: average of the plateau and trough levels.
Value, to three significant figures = 24.2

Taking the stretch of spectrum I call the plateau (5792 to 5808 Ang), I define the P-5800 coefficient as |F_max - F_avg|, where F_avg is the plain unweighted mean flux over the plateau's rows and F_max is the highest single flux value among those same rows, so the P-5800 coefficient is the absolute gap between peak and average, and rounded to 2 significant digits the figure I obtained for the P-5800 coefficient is 2.0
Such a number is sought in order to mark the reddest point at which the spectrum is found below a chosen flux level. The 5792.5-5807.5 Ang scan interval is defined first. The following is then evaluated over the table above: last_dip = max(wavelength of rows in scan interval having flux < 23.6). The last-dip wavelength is 5806 Ang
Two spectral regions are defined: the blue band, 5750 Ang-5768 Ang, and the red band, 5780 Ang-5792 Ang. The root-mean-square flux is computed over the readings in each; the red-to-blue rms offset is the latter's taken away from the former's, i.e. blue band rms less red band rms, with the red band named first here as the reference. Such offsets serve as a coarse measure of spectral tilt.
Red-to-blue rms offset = -1.3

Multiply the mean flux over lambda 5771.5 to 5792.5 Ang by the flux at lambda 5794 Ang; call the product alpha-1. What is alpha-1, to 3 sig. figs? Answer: 685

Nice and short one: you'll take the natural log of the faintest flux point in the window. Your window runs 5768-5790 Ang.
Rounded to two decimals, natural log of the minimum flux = 3.14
